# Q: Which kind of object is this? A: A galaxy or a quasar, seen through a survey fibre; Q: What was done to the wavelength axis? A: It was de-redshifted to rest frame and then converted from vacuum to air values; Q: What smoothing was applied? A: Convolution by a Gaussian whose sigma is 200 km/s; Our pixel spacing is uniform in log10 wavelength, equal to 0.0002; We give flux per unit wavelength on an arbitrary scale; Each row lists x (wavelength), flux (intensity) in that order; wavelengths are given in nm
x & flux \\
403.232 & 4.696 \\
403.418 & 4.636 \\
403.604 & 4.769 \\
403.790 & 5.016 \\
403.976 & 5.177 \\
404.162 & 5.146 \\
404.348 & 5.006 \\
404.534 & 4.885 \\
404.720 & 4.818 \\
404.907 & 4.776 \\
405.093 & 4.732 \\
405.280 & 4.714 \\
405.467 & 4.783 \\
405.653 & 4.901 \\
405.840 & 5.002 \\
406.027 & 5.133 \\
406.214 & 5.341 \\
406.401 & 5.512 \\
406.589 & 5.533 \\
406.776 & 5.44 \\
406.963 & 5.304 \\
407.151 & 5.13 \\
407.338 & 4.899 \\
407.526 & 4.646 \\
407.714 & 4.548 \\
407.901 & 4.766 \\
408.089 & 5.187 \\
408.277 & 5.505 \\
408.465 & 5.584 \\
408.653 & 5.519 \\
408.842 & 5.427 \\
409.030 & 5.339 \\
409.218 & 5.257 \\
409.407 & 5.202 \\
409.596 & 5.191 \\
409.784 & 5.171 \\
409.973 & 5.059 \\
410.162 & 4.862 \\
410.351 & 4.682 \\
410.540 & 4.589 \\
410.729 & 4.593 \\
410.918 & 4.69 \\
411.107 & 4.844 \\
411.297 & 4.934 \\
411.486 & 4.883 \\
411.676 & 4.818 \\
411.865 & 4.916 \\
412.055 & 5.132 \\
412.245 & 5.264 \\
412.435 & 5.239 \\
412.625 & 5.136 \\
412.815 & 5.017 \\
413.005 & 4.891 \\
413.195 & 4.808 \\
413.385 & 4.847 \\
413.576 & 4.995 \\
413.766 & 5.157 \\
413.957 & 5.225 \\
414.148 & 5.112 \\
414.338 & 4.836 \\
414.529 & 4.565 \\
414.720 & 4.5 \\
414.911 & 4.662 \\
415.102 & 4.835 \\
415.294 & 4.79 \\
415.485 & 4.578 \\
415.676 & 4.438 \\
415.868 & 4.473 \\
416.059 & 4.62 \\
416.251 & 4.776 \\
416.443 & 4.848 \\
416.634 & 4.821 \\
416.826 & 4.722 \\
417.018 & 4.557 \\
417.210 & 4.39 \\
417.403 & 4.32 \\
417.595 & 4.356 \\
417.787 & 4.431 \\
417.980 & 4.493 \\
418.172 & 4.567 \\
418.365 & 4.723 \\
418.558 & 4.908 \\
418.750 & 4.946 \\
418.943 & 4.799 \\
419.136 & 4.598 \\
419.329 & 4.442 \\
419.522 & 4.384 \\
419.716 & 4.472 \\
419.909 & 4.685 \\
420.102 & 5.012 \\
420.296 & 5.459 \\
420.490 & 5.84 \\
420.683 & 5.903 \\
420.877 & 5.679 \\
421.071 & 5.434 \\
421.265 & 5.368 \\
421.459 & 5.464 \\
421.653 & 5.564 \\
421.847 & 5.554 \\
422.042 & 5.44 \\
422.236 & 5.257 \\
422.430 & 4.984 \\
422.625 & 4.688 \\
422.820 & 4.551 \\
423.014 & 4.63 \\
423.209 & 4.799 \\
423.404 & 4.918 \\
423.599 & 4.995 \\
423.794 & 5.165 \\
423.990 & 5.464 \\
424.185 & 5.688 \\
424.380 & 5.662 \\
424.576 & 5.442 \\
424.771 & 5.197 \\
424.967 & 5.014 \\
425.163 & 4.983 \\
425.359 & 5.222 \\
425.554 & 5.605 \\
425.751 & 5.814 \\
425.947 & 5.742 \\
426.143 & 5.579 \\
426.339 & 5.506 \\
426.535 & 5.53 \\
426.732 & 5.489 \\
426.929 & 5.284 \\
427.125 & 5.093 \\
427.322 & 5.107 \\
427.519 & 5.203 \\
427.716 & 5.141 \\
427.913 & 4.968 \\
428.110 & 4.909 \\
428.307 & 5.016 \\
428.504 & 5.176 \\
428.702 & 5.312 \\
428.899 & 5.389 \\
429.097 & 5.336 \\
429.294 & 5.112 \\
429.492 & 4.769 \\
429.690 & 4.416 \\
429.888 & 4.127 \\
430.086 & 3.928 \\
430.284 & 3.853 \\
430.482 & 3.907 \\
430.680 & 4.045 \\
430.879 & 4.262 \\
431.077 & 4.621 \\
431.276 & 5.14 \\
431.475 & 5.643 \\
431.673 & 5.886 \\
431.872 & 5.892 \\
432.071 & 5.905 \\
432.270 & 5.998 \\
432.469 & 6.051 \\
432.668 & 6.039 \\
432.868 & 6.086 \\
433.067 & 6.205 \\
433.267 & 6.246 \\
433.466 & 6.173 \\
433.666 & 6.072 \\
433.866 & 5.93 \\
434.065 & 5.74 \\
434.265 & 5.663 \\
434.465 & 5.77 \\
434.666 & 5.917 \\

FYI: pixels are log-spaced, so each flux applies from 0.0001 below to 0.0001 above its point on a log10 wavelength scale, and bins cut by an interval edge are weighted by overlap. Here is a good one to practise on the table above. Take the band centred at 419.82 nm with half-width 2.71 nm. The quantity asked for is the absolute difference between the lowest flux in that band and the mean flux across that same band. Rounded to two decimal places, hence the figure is 0.66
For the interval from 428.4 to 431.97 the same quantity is 0.97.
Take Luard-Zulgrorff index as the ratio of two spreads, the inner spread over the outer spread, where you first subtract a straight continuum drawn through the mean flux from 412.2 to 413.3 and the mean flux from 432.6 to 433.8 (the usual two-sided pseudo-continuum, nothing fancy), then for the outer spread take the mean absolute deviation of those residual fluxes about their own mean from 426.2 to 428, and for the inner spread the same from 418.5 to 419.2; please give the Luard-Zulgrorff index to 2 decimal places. 0.64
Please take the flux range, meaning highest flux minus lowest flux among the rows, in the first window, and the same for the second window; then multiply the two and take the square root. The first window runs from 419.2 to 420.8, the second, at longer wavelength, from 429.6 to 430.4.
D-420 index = 0.92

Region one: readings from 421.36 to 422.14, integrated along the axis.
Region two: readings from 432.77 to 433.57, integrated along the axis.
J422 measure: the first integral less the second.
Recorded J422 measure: -0.65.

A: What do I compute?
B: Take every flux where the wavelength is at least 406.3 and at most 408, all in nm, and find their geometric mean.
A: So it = 5.07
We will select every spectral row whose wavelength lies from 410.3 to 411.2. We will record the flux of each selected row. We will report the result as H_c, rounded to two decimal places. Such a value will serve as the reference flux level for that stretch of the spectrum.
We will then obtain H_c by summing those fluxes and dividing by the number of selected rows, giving 4.68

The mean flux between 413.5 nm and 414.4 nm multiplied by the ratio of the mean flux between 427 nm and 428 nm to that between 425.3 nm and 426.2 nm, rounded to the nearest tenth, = 4.6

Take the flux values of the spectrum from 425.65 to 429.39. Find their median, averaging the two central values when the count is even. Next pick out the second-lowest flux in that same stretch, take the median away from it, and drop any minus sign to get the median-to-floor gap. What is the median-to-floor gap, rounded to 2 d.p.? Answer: 0.32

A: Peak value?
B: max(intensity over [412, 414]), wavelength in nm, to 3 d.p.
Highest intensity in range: 5.264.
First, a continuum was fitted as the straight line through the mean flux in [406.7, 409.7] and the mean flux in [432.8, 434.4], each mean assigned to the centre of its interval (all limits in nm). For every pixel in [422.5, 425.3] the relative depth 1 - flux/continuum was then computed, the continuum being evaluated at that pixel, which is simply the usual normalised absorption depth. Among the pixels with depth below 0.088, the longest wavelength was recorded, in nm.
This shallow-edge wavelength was 424.576 nm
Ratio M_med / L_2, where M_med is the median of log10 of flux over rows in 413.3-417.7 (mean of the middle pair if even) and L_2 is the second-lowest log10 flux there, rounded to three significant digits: 1.05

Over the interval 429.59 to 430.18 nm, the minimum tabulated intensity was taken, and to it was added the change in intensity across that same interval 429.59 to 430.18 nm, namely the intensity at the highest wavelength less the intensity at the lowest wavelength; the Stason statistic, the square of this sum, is 12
